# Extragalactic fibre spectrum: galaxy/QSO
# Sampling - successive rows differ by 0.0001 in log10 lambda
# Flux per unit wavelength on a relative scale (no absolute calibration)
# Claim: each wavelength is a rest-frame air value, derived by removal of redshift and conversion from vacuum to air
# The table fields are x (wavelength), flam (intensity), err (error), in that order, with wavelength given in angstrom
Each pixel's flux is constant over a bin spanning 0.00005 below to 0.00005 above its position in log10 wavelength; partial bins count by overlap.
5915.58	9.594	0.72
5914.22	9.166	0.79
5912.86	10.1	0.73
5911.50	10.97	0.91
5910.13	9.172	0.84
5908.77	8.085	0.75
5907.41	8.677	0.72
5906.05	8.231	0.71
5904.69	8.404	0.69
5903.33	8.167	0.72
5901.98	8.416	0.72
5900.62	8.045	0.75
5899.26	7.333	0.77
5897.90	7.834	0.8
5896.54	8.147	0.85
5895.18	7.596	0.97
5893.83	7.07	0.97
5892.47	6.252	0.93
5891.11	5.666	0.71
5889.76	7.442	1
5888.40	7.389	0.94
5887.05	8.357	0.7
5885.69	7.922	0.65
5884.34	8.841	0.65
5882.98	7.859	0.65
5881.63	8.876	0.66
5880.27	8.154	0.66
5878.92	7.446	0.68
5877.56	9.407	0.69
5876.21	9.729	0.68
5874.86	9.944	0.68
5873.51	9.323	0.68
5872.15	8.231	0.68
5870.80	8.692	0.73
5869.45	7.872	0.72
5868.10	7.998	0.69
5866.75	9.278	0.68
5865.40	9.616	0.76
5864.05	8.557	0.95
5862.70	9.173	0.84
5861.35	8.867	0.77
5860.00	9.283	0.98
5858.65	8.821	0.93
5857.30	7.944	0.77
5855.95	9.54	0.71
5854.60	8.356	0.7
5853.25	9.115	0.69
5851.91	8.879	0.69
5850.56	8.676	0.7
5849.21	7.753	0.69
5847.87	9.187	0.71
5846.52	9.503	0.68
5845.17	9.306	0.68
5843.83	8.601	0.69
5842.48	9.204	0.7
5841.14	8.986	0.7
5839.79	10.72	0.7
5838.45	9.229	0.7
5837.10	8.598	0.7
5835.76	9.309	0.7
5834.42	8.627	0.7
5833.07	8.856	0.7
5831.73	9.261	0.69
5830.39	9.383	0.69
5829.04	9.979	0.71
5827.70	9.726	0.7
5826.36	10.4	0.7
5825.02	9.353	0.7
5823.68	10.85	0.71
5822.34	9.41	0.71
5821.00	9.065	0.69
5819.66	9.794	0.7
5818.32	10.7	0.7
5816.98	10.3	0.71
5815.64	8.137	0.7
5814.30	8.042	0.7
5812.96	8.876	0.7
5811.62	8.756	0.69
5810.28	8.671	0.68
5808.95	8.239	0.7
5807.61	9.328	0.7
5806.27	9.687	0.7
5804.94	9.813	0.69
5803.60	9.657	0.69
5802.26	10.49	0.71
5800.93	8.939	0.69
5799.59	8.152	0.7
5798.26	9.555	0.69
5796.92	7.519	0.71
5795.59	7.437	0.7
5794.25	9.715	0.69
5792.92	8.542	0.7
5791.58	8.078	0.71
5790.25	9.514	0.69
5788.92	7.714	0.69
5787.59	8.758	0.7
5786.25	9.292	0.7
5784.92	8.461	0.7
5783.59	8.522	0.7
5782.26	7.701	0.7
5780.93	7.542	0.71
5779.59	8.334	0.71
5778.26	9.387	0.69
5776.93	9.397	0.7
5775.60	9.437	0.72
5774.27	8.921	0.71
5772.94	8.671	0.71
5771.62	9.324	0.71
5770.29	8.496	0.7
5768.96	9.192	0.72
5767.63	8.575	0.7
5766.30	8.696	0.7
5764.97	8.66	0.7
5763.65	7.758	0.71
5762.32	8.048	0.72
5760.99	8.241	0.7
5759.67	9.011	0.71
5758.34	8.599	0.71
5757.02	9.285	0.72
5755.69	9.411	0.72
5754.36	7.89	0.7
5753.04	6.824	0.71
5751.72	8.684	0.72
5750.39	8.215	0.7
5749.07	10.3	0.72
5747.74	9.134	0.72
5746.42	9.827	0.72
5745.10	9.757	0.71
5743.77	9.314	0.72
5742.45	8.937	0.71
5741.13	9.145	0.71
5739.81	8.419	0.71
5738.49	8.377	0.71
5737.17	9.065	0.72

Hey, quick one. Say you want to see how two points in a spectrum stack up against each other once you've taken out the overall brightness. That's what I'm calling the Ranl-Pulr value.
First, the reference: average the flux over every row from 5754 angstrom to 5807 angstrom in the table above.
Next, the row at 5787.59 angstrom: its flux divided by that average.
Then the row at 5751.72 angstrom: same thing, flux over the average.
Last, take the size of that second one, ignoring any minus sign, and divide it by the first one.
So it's 0.99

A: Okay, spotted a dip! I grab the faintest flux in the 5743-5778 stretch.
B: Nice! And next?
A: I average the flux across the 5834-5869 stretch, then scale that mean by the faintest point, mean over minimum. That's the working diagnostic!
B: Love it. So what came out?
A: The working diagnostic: 1.31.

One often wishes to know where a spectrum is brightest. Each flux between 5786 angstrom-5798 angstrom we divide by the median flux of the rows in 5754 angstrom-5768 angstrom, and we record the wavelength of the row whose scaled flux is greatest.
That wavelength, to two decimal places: 5794.25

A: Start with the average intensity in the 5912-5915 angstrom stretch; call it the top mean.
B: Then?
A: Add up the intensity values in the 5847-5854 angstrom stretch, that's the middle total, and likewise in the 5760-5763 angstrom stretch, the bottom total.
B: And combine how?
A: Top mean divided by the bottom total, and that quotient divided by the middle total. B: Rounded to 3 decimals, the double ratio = 0.014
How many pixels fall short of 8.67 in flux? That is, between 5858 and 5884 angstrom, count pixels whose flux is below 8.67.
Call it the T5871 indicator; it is 7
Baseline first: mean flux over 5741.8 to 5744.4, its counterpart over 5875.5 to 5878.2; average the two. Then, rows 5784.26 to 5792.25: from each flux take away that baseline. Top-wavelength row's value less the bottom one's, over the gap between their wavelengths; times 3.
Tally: -0.17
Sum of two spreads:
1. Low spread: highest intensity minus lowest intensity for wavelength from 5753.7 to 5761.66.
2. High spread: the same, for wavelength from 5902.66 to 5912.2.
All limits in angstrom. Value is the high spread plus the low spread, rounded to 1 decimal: 4.4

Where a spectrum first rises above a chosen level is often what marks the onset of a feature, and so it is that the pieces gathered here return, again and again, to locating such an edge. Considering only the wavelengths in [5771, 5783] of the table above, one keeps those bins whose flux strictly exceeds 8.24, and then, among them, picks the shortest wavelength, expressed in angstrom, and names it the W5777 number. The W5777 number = 5771.62 angstrom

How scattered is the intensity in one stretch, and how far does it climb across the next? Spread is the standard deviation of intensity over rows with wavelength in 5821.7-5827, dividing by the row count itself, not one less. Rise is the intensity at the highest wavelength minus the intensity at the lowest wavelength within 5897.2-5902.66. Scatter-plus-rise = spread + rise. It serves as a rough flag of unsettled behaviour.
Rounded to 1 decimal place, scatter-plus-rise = 1.2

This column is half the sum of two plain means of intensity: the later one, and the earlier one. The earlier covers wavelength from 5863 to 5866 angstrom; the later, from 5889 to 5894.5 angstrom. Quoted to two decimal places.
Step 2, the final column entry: 7.85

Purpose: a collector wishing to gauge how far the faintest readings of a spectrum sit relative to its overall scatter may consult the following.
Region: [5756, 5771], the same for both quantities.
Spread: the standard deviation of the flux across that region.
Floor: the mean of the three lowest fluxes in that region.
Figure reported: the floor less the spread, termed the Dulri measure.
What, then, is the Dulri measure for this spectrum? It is 7.6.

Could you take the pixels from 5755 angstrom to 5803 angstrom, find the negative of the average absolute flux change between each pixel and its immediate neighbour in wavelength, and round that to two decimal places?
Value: -0.73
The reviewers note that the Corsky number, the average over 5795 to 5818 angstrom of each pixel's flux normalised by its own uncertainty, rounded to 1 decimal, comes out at 12.8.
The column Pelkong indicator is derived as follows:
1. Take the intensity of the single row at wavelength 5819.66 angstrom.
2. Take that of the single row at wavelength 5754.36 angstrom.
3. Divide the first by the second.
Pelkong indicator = 1.24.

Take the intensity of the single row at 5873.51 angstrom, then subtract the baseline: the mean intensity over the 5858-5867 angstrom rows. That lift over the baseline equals 0.2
